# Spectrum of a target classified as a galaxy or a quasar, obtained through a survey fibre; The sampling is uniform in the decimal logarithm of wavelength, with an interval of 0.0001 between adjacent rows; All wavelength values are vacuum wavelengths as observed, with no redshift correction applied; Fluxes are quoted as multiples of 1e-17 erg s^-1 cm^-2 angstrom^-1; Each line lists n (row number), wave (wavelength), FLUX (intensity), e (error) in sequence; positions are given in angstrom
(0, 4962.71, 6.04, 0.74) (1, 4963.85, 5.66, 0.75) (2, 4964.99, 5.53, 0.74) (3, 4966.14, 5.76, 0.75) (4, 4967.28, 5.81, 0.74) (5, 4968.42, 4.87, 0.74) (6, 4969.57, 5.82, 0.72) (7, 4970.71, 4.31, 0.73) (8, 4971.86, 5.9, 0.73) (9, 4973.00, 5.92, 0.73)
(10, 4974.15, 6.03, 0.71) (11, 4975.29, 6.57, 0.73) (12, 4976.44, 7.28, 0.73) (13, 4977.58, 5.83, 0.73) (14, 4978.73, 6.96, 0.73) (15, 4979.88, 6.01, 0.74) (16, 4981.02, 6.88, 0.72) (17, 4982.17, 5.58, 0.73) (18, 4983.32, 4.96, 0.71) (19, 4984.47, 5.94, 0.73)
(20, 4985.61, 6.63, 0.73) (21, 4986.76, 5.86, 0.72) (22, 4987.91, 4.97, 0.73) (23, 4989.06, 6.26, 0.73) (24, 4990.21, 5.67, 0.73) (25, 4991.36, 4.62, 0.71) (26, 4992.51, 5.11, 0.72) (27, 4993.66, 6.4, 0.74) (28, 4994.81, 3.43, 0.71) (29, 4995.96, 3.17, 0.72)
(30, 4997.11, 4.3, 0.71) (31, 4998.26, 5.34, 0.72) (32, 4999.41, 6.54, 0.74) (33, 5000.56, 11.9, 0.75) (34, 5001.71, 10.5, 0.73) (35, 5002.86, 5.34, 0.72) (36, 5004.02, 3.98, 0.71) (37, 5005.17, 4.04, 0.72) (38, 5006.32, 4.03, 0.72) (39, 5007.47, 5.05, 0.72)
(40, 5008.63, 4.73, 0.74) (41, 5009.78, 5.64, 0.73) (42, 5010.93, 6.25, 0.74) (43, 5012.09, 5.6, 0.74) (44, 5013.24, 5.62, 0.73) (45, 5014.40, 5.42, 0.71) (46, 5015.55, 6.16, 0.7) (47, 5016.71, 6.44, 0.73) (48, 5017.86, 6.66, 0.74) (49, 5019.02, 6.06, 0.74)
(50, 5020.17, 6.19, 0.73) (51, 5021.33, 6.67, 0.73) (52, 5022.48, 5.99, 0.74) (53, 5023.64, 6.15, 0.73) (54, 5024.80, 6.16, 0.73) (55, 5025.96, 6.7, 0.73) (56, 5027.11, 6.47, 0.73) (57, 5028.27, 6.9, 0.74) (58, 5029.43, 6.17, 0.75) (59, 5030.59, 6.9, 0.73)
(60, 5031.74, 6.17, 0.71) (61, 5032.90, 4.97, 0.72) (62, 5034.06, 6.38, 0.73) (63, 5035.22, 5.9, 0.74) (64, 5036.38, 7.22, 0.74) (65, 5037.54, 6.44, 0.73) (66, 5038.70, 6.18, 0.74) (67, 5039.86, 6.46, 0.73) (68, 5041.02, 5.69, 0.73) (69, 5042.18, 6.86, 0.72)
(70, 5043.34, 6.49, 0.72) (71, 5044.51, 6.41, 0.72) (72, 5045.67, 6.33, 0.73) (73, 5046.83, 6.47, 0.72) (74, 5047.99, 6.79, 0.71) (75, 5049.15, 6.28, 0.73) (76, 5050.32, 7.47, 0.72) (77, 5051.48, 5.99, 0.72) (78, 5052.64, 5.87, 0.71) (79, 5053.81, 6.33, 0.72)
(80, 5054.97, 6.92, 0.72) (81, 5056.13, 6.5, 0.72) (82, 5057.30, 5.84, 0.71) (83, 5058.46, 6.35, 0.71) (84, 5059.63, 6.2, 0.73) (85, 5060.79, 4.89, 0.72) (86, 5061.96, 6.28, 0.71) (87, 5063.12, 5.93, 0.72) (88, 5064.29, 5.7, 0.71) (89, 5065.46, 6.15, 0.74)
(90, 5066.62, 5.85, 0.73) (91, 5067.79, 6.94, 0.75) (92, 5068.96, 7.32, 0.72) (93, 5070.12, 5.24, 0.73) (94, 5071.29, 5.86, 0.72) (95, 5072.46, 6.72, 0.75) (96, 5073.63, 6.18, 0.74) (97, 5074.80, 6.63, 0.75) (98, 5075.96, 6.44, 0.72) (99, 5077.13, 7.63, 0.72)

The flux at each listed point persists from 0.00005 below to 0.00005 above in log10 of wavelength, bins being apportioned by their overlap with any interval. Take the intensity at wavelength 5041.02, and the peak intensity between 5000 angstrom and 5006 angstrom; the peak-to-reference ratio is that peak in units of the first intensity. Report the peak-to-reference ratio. 2.1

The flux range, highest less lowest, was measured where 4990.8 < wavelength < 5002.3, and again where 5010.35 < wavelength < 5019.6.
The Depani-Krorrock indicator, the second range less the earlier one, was -7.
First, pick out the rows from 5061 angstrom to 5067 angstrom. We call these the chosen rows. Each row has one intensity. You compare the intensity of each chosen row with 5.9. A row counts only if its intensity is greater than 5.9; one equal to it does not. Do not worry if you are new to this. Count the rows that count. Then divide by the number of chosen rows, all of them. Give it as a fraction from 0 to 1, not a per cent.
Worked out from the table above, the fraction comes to 0.60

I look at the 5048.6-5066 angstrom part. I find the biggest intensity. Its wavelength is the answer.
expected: 5050.32 angstrom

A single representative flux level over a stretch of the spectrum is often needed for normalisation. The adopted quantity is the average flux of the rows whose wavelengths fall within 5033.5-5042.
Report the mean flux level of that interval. 6.3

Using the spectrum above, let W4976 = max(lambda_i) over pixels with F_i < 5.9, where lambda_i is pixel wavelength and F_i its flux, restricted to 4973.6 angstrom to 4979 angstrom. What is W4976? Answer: 4977.58 angstrom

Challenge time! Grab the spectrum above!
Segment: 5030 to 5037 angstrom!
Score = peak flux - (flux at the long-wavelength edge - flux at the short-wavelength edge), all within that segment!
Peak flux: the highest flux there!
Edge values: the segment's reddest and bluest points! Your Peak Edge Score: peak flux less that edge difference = 6.9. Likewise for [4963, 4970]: 5.7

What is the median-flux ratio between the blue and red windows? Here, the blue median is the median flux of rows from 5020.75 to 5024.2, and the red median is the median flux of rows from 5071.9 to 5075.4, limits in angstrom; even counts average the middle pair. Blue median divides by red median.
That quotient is 0.93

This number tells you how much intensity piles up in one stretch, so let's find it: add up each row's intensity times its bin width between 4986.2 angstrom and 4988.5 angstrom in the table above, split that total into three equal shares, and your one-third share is 4.15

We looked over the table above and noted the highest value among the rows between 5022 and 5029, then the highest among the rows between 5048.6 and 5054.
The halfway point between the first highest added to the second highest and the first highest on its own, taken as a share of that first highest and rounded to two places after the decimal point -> 1.54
